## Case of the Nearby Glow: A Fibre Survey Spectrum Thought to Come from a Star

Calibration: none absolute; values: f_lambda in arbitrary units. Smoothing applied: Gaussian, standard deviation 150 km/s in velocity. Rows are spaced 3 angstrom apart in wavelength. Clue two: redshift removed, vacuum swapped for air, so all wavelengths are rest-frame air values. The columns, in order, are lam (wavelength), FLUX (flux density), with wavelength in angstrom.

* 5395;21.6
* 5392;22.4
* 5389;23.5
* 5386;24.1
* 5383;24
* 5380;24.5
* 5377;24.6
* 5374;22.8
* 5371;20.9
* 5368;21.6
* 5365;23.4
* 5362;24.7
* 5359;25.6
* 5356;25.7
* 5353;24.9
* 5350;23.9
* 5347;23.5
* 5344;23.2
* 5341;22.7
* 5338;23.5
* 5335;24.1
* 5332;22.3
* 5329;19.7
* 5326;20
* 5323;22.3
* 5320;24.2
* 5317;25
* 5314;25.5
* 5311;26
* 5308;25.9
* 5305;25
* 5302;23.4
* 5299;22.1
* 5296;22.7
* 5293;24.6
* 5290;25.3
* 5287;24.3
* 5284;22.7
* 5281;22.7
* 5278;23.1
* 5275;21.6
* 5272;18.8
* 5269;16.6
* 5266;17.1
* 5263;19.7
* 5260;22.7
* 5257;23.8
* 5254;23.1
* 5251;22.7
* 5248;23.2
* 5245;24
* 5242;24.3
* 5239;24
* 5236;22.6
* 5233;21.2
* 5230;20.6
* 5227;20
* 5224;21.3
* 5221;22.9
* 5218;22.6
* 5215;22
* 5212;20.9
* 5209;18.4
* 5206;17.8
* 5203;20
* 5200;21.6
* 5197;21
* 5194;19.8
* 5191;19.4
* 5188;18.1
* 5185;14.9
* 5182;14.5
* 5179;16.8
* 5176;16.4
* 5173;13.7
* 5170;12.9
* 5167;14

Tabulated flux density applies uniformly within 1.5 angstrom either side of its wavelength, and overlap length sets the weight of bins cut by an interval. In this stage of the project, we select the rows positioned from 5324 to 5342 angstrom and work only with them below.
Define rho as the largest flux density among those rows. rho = 24.1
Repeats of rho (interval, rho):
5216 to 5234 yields 22.9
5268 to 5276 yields 21.6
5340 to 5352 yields 23.9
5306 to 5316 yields 26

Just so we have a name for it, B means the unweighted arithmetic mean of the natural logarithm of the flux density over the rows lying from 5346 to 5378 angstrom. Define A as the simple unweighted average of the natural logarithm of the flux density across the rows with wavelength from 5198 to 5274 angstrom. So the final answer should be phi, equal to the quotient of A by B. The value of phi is 0.96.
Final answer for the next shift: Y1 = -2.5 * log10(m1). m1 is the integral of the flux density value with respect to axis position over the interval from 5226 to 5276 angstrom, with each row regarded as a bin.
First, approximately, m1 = 1077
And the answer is -7.58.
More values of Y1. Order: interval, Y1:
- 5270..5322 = -7.72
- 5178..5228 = -7.48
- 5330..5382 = -7.72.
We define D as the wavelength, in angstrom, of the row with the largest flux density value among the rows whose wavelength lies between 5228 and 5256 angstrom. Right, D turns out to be 5242 angstrom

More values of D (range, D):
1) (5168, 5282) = 5242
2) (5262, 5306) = 5290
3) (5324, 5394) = 5356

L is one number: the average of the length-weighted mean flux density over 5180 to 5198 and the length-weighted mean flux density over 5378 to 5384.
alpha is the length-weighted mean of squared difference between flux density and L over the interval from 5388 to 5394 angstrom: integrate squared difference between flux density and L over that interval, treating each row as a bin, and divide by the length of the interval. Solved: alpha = 3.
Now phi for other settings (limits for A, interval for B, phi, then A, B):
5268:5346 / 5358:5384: 0.99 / 3.129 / 3.16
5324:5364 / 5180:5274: 1.04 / 3.148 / 3.02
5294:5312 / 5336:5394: 1.01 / 3.184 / 3.16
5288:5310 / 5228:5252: 1.02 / 3.182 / 3.13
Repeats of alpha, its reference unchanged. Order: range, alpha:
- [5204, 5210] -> 8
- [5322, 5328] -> 1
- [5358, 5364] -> 16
